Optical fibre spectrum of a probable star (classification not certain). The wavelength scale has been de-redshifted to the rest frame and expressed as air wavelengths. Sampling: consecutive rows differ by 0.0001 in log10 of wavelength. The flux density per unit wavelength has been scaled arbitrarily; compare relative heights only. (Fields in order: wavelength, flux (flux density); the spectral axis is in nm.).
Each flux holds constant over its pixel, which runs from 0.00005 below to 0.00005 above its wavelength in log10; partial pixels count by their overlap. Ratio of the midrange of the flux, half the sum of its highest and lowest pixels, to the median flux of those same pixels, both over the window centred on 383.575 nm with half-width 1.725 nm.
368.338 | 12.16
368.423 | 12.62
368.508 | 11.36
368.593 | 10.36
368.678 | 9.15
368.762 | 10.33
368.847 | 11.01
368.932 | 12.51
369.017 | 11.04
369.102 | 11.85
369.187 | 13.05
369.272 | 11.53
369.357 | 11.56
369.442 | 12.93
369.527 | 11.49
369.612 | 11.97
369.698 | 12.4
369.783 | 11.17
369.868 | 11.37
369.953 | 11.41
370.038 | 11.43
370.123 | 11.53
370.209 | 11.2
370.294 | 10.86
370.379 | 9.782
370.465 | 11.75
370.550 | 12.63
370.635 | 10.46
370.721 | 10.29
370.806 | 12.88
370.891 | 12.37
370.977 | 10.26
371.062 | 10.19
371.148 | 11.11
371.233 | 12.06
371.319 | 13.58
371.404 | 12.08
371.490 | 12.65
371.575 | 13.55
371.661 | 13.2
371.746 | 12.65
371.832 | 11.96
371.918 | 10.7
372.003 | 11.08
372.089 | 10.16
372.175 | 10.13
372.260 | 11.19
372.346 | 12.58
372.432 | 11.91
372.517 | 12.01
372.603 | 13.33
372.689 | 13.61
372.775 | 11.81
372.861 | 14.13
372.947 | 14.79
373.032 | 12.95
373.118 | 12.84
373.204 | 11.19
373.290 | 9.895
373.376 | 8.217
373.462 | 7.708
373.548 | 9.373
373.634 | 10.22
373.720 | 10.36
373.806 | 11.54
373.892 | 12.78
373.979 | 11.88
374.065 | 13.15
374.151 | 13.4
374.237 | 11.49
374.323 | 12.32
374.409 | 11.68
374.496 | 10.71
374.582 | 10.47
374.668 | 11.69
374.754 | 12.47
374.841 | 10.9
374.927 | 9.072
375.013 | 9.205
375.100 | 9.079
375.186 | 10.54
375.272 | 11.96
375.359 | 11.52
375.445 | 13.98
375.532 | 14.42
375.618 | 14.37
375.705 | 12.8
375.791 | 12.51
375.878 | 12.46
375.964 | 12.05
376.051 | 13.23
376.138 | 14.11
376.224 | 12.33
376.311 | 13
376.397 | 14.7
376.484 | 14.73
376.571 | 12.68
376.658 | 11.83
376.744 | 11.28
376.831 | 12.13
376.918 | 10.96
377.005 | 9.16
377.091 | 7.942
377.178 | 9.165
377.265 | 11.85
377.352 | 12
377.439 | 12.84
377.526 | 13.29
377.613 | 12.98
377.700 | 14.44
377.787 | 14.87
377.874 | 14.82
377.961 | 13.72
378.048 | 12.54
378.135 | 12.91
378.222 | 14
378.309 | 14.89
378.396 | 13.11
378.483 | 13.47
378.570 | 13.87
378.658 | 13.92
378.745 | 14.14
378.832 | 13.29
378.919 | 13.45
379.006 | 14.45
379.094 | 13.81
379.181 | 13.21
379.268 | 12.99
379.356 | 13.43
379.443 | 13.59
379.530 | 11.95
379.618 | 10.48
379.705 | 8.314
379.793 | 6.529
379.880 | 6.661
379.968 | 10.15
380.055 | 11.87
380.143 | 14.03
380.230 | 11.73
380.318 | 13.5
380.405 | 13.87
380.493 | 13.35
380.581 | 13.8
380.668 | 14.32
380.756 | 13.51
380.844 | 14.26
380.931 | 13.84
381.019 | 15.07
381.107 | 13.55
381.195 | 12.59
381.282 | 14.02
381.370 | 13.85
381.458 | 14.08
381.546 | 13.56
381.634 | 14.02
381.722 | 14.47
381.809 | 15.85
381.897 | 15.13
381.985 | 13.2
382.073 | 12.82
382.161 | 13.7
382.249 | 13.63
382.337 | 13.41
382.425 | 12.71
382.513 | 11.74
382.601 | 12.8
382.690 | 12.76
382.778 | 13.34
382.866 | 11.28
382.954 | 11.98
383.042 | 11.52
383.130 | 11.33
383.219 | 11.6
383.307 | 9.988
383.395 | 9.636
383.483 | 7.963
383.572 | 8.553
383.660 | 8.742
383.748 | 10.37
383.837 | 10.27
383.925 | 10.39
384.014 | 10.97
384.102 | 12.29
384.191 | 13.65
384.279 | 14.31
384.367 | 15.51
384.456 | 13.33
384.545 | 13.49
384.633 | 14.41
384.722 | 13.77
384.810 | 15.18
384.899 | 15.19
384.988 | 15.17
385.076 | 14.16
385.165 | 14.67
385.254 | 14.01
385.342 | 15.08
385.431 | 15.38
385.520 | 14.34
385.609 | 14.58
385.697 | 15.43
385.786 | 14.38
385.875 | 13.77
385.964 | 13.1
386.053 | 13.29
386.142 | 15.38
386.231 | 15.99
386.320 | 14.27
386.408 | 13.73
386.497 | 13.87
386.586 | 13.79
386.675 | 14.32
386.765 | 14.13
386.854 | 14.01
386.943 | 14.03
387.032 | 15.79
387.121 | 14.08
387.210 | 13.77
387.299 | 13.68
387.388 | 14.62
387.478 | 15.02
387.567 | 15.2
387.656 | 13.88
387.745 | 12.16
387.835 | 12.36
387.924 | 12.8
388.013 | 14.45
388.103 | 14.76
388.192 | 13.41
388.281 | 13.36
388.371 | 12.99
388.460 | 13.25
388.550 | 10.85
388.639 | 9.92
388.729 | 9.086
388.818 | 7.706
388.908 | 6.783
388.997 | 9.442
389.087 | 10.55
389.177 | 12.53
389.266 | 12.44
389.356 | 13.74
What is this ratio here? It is 0.92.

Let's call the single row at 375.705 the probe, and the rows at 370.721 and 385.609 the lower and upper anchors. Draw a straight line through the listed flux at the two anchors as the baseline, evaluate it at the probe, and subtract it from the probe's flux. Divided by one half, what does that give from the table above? 2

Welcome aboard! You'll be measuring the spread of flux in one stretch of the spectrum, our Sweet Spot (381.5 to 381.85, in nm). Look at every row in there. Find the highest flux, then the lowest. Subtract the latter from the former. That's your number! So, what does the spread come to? 2.3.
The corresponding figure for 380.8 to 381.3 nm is 2.5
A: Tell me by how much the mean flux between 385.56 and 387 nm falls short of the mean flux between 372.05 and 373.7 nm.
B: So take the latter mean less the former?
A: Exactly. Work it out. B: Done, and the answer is -3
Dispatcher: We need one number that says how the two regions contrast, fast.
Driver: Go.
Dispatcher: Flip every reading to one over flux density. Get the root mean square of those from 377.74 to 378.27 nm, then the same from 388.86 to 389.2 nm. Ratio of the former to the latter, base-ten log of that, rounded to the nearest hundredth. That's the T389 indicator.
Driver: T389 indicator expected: -0.18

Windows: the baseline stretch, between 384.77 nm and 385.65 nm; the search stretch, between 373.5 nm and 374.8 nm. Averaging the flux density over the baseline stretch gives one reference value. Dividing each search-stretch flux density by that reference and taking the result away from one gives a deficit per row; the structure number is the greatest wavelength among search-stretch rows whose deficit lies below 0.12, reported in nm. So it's 374.151 nm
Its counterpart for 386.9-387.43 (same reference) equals 387.388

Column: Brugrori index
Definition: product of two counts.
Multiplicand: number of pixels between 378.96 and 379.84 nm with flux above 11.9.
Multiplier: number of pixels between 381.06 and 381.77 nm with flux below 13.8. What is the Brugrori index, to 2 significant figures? 21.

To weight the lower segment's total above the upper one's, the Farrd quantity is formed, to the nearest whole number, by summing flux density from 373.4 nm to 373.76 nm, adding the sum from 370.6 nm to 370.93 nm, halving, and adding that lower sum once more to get 88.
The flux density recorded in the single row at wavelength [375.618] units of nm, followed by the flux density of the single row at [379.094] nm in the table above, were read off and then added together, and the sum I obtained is 28.2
